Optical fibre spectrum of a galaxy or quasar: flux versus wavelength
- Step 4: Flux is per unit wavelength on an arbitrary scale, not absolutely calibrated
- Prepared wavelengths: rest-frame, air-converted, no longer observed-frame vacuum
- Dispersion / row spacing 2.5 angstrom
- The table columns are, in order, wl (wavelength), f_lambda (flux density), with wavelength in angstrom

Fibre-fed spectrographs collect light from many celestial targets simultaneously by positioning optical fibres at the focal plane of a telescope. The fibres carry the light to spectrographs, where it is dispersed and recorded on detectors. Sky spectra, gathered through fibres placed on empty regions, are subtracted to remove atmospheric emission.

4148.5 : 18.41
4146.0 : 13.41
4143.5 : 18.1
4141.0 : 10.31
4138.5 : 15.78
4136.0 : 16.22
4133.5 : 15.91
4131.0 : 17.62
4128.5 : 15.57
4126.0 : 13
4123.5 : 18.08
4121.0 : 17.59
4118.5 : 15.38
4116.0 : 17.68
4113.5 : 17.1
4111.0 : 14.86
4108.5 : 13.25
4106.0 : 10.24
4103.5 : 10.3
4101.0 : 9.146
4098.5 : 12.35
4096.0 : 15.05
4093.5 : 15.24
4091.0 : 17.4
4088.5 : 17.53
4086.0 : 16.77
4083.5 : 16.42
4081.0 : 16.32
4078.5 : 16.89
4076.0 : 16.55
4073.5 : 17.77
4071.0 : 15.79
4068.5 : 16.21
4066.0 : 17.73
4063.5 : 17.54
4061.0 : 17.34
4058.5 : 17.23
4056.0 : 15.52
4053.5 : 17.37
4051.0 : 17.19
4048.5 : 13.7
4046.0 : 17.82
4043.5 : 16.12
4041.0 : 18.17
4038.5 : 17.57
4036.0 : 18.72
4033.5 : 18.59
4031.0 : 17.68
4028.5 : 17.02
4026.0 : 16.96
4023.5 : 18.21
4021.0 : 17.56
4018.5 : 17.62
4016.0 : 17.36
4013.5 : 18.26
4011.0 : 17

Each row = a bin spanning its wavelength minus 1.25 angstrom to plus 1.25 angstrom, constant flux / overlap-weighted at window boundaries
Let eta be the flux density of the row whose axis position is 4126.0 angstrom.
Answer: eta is 13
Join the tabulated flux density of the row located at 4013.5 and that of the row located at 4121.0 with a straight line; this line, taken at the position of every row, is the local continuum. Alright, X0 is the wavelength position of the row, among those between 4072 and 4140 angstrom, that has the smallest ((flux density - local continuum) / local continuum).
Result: 4101.0 angstrom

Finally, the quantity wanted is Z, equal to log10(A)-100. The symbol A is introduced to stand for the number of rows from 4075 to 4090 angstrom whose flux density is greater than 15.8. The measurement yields -99.2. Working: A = 6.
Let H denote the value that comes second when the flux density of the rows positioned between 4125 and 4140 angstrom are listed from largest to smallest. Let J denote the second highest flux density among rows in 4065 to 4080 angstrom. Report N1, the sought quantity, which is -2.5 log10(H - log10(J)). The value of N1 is -2.94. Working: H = 16.22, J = 17.73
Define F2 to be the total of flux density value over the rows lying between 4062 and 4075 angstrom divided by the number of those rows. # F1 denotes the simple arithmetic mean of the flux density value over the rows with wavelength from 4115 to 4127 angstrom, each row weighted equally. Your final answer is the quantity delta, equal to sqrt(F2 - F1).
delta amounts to 0.81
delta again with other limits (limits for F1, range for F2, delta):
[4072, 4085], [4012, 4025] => 1.01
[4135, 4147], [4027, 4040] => 1.78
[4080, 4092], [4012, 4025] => 0.96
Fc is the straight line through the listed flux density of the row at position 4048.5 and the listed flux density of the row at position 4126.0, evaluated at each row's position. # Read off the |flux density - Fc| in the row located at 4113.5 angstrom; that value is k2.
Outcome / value 4.0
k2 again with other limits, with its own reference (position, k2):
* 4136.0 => 3.3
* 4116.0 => 4.6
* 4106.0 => 2.9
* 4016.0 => 3.4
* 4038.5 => 3.8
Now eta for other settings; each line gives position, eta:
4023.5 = 18.21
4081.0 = 16.32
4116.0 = 17.68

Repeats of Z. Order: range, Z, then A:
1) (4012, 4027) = -99.2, 6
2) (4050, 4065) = -99.3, 5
